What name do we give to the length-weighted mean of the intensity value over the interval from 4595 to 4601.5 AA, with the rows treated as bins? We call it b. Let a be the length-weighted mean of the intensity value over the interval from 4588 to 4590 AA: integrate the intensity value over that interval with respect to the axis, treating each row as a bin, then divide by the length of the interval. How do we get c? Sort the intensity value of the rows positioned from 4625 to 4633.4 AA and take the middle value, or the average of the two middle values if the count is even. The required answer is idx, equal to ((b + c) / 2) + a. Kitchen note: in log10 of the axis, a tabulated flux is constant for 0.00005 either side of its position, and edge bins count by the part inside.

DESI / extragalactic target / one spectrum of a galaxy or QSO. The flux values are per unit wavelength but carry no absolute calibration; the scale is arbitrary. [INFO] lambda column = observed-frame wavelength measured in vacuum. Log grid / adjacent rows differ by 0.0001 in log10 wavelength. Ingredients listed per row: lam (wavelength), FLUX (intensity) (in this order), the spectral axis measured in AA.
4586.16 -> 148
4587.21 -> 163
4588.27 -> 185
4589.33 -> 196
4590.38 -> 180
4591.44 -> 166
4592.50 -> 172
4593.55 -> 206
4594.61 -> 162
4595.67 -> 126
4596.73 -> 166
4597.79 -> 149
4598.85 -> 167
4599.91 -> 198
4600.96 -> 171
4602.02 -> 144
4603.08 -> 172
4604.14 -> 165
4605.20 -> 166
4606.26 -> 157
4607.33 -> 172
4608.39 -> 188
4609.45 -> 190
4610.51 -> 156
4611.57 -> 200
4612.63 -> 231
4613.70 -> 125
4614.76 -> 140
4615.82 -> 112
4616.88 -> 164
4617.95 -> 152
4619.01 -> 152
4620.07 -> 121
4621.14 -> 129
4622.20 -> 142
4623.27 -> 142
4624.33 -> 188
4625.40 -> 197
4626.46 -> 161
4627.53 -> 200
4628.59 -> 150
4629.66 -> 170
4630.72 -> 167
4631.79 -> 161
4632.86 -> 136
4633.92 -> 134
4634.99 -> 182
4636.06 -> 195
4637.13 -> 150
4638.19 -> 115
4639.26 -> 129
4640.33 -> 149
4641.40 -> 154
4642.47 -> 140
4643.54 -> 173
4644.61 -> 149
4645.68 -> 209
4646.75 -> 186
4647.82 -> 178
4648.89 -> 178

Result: 354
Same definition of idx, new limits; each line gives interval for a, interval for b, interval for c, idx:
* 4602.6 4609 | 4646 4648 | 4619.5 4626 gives 334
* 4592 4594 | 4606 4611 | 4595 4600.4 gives 359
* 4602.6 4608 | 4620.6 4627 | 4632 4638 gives 322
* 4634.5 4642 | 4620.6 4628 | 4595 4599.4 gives 314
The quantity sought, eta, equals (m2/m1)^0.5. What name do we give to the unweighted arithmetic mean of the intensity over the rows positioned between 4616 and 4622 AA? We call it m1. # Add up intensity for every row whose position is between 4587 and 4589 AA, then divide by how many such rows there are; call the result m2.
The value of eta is 1.10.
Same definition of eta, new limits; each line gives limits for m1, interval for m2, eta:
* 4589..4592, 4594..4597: 0.92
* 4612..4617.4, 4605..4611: 1.05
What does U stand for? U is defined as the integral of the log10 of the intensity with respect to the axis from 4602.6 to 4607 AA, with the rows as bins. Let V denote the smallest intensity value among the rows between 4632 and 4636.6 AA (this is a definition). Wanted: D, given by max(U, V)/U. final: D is 13.8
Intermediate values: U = 9.7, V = 134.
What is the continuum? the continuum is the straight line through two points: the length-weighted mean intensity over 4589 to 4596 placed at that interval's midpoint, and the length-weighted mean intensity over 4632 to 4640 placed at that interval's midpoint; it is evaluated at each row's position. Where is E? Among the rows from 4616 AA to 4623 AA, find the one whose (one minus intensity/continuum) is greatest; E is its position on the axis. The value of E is 4620.07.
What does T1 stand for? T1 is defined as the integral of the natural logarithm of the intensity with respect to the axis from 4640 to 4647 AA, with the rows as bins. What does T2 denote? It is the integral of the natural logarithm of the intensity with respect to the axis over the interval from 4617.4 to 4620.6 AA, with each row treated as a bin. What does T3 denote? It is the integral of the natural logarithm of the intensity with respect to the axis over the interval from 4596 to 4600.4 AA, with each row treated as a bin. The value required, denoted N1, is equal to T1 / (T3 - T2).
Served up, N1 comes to 5.4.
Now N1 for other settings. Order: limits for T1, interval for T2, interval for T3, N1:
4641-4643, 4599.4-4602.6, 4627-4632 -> 1.1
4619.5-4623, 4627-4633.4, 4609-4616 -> 5.6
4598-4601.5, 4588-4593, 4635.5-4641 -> 12.5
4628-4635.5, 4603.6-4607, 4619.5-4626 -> 2.5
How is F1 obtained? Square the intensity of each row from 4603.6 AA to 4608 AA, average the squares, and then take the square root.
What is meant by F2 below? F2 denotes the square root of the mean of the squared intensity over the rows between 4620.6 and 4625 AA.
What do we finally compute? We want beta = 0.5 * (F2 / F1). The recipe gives 0.46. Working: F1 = 165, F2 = 152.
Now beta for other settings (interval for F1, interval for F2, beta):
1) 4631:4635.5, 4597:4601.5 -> 0.56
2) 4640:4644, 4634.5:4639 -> 0.53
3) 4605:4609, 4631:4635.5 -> 0.45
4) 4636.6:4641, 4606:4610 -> 0.65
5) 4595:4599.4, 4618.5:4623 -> 0.45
